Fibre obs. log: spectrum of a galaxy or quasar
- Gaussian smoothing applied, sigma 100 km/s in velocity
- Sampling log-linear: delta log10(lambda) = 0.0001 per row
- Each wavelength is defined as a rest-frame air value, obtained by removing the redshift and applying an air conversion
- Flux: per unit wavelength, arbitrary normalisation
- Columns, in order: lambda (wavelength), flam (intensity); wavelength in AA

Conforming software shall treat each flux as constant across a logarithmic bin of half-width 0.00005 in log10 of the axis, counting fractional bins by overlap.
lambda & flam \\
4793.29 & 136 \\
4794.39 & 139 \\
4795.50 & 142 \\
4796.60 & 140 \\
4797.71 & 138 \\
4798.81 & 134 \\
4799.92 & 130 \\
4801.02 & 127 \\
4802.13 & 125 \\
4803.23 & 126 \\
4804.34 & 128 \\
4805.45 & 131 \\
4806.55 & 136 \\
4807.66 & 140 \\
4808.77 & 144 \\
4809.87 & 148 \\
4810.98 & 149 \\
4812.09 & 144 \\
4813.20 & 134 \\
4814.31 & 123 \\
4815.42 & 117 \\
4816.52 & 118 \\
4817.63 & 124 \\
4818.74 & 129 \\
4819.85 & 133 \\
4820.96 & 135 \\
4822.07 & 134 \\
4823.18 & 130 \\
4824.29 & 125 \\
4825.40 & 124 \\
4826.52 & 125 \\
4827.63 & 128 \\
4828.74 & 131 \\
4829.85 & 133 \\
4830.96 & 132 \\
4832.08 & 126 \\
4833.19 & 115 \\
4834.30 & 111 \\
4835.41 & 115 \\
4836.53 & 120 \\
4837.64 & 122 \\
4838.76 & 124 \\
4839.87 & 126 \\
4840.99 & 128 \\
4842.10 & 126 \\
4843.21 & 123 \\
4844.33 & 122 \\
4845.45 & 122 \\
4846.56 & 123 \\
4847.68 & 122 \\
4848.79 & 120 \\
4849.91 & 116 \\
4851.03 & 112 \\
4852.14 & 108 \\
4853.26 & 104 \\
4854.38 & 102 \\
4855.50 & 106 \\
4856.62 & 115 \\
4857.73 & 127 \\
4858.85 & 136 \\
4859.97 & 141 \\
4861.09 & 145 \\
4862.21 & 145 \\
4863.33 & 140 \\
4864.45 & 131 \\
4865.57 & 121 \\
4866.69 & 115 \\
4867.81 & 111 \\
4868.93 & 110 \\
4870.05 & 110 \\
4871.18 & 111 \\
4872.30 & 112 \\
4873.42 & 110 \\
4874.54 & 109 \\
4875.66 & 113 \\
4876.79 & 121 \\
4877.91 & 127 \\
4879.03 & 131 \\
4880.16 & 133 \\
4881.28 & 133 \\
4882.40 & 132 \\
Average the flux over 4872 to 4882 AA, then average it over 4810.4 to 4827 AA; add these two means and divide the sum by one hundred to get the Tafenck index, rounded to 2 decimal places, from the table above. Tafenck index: 2.51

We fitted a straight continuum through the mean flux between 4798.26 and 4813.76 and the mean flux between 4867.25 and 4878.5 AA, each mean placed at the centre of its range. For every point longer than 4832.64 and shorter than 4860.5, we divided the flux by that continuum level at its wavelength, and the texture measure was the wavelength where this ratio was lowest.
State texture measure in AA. 4854.38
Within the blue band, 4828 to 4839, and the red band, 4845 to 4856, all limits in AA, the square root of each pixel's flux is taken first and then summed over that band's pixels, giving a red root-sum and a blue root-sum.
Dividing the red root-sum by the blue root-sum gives 0.961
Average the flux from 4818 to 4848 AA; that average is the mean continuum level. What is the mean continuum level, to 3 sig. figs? 125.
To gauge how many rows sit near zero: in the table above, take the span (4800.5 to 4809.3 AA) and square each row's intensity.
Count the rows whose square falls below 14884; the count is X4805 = 0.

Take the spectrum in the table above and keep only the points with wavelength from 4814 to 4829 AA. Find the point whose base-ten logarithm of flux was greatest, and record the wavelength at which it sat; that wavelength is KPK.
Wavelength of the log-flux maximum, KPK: 4820.96 AA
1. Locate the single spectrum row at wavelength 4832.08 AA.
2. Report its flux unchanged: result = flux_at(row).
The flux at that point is 126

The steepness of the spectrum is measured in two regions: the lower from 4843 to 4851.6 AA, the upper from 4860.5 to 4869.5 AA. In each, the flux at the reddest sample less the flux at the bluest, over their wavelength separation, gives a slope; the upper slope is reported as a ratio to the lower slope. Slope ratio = 3.2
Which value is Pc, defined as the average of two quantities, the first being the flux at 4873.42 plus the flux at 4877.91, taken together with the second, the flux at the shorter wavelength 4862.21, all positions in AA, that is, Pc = 191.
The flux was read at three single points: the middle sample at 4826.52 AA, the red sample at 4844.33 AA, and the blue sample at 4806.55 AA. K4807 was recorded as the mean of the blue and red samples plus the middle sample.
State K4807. 254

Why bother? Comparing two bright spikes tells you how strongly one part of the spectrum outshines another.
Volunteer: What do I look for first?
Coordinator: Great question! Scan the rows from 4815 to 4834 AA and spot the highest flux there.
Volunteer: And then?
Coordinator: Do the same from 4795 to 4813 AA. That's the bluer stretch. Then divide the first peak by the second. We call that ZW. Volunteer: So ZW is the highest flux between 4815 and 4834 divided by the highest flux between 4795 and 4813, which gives 0.91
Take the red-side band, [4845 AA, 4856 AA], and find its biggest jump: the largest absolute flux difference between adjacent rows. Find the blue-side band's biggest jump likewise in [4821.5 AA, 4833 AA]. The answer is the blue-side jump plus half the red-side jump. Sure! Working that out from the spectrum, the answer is 8.0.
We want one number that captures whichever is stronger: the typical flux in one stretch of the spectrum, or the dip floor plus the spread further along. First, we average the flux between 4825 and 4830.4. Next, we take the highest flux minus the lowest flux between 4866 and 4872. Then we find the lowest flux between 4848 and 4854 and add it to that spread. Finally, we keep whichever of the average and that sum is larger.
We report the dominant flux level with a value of 128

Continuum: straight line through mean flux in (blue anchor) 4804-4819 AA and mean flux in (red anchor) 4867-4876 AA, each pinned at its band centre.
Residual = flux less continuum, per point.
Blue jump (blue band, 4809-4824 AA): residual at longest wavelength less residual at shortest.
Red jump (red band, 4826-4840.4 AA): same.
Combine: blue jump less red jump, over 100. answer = -0.19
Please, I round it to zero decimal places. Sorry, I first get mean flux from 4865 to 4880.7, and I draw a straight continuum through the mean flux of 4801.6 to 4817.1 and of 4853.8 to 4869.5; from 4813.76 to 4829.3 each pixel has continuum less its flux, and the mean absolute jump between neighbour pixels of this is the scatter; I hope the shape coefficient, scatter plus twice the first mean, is 237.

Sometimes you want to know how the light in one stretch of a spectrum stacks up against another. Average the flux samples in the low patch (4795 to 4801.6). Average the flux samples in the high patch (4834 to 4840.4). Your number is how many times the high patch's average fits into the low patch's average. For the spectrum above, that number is 1.13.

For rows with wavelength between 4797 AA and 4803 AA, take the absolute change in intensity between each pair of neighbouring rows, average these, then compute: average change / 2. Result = 1.6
